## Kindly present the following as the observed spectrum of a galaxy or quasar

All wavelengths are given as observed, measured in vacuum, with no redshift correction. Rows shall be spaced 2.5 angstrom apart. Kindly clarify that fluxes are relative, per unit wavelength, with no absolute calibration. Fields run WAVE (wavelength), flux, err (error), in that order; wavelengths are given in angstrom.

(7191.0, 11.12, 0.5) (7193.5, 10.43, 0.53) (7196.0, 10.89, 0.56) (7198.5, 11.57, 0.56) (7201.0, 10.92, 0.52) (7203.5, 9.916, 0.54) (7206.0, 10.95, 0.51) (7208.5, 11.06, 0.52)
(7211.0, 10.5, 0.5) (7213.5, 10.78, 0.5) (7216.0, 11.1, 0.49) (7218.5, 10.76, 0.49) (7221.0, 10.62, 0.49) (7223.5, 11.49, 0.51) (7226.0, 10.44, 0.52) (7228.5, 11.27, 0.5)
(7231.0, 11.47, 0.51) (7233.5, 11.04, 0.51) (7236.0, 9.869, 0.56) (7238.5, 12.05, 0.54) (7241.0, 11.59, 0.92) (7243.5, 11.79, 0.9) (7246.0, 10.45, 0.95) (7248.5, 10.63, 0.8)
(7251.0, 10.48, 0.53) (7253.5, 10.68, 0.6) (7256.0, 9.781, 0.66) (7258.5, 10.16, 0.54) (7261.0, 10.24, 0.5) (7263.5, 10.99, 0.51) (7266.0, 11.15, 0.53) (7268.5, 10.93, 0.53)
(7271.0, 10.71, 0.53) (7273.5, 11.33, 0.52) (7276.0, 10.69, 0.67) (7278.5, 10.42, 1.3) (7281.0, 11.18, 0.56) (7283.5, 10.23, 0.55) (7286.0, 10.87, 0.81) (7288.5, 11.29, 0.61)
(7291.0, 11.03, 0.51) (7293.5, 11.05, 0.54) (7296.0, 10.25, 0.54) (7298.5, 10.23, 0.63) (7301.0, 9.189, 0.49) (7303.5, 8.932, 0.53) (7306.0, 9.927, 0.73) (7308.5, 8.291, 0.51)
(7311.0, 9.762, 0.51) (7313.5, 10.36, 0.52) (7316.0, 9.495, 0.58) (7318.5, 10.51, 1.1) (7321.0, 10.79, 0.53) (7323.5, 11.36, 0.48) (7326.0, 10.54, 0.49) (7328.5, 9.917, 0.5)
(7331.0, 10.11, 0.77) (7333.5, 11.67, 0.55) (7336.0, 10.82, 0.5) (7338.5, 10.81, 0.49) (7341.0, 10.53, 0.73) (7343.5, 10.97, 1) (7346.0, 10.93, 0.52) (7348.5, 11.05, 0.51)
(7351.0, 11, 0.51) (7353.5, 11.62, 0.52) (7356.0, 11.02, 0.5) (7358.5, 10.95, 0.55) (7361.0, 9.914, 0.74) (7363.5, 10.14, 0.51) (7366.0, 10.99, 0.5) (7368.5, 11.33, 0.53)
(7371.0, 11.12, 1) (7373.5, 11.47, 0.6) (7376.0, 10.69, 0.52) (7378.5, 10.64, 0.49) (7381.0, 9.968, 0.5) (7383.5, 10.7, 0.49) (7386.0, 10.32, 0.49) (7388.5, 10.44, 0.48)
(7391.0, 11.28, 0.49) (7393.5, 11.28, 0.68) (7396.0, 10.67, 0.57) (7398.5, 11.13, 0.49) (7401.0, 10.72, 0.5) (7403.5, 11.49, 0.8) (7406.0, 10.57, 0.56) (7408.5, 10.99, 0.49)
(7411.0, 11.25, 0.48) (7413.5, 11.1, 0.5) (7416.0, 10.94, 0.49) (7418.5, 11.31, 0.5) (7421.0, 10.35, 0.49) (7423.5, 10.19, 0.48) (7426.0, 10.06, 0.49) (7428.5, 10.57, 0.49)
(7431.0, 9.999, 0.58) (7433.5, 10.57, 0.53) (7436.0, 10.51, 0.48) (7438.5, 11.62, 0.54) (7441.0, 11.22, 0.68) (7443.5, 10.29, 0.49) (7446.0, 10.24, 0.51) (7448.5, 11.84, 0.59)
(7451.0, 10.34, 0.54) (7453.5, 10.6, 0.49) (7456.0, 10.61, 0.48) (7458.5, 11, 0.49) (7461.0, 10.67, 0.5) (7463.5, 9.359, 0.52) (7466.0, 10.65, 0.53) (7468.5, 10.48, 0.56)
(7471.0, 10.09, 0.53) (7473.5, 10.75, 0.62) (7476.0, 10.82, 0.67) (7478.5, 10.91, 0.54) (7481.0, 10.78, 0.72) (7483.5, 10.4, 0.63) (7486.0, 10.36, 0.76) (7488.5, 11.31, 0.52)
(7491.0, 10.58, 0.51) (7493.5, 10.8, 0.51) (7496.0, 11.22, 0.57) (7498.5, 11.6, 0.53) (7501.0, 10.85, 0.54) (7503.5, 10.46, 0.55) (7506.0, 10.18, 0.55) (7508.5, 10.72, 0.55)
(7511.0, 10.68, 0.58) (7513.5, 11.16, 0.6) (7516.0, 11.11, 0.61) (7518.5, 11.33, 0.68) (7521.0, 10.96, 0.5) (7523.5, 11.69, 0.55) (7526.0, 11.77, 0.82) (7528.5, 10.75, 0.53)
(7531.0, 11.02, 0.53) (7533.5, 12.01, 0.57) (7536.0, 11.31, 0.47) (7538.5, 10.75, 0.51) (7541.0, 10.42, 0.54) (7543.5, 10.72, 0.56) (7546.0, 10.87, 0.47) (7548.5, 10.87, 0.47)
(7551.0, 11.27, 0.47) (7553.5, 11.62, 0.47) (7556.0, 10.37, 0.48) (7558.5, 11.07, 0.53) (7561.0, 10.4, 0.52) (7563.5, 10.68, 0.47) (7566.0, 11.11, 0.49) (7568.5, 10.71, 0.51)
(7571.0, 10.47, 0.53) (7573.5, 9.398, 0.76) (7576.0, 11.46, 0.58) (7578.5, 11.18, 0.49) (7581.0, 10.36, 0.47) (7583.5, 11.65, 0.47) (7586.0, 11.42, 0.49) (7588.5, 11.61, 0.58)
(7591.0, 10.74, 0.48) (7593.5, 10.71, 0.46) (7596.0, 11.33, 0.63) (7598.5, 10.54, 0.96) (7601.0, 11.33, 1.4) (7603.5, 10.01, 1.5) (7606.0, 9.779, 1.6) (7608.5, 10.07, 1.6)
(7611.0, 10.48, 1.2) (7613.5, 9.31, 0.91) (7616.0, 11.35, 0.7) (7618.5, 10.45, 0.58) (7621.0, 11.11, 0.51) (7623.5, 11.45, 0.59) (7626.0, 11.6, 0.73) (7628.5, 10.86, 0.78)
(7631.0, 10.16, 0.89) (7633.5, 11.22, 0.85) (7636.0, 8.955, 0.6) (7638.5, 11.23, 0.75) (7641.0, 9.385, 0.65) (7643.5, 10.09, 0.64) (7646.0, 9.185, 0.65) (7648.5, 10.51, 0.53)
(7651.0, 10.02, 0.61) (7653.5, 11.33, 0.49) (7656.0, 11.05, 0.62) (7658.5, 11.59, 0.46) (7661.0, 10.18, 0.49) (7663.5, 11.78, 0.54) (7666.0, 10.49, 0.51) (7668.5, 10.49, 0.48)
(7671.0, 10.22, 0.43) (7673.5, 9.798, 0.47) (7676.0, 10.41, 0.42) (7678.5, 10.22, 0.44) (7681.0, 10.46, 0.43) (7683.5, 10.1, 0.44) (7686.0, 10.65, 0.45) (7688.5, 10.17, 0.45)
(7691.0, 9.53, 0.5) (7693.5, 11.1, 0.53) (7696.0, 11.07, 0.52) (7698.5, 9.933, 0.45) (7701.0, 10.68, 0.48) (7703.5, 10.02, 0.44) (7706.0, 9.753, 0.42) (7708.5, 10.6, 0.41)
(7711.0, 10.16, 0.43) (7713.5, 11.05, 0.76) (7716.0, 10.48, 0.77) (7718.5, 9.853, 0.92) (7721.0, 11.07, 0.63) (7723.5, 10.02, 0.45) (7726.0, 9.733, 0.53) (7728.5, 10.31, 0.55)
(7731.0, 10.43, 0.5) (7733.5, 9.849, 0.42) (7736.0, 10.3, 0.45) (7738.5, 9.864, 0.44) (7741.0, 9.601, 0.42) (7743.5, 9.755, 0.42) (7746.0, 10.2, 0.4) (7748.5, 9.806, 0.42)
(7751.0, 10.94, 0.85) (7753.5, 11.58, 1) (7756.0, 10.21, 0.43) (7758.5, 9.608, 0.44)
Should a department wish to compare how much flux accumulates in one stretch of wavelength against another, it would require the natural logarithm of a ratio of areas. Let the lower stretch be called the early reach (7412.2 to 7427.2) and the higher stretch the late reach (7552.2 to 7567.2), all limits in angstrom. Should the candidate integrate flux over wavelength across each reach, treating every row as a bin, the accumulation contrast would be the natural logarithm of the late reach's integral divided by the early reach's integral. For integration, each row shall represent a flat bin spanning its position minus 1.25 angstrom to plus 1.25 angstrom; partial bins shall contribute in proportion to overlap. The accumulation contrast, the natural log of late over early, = 0.020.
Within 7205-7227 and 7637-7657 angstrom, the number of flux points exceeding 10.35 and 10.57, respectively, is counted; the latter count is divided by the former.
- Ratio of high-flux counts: 0.33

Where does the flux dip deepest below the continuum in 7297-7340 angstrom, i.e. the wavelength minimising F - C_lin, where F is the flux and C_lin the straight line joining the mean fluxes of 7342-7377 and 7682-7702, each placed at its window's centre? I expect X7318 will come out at 7308.5 angstrom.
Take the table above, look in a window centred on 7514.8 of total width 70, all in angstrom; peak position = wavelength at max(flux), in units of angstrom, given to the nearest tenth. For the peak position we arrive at 7533.5 angstrom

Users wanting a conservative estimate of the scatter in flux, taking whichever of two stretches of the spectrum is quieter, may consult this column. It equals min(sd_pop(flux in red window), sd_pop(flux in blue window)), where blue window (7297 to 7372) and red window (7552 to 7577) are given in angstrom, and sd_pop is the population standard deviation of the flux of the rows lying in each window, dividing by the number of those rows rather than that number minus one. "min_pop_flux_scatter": 0.606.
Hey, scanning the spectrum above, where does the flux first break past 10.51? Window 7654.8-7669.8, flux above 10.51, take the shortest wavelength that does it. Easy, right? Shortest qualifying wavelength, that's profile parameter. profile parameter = 7656.0 angstrom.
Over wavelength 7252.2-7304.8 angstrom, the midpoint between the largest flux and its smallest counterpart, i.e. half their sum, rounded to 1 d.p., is 10.1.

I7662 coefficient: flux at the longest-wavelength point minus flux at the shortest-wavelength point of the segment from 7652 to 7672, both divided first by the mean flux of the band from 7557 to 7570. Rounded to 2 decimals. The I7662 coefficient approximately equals -0.10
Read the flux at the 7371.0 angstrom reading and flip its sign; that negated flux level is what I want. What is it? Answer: -11.1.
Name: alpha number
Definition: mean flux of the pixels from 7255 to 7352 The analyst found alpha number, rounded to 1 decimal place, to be 10.5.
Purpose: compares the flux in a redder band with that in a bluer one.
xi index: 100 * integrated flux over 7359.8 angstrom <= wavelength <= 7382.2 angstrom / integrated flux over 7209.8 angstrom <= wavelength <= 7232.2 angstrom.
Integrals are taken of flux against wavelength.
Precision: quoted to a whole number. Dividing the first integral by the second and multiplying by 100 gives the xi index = 98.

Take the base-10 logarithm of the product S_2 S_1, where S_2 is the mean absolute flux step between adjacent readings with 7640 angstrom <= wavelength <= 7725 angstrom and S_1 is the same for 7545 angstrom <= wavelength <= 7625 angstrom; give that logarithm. -0.31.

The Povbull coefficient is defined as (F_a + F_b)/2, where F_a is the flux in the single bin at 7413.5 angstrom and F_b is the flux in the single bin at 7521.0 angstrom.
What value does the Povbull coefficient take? 11.03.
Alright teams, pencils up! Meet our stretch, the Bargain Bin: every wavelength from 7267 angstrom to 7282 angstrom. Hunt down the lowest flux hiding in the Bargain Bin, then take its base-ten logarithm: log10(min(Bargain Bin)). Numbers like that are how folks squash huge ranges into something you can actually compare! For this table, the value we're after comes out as 1.02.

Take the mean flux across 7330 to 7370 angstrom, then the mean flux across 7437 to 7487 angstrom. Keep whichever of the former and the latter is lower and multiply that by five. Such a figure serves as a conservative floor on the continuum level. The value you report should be 53.3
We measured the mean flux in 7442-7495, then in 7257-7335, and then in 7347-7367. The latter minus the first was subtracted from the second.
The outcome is 10.2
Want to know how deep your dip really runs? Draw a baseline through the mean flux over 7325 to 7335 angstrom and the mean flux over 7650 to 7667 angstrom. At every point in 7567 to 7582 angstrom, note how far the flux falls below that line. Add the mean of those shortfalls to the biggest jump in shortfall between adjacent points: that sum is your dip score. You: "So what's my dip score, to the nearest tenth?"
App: 2.3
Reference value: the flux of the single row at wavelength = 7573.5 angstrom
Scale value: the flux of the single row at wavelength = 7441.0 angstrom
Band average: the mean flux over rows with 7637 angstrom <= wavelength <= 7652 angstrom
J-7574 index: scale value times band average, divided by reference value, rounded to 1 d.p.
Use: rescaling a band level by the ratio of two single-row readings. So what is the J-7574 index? 12.0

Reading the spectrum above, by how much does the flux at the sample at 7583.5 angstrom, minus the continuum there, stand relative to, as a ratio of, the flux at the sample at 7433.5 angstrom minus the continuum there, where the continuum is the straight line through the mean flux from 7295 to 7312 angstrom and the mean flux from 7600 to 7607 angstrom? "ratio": 1.9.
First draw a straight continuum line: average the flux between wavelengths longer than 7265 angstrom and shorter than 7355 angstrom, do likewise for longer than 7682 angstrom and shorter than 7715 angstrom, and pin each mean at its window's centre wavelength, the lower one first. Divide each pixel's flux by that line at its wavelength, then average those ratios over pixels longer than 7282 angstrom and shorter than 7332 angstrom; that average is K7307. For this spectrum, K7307 0.967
